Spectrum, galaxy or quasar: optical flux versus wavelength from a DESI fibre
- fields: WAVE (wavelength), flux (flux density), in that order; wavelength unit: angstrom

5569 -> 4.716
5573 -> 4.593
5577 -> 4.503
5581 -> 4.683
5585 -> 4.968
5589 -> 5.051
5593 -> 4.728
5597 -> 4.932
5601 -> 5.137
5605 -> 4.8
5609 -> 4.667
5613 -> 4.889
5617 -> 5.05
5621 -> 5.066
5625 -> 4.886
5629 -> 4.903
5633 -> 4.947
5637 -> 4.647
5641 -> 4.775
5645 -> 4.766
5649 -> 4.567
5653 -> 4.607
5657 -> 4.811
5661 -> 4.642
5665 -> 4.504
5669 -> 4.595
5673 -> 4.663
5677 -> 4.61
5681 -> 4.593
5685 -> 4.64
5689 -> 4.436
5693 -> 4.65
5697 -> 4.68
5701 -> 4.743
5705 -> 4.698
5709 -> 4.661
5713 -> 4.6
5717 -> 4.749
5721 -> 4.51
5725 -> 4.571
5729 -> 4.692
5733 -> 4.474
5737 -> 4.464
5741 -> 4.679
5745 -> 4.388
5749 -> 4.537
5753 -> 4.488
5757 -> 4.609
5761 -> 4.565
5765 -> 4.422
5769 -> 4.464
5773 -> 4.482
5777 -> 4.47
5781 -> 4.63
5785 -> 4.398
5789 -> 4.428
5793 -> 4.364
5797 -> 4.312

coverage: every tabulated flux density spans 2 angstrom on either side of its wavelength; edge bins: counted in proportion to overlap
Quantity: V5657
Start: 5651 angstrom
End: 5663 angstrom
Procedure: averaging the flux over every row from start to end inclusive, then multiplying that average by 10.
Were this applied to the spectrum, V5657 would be 46.9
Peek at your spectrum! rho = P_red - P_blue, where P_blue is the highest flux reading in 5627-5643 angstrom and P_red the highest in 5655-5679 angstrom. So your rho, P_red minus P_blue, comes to -0.14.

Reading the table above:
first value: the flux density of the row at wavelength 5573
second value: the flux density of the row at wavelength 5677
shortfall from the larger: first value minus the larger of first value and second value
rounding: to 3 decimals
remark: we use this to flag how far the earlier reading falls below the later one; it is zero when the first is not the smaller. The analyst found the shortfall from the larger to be -0.017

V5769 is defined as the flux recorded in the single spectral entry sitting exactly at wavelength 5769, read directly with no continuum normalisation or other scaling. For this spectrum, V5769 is 4.464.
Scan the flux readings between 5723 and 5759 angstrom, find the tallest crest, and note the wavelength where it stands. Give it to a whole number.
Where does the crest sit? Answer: 5729 angstrom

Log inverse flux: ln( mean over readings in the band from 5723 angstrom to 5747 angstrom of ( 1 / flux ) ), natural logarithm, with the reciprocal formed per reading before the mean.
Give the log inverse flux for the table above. -1.51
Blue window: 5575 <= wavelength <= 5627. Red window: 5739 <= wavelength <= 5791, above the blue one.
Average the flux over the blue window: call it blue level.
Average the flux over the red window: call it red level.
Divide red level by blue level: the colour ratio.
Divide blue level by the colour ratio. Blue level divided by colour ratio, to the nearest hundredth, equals 5.27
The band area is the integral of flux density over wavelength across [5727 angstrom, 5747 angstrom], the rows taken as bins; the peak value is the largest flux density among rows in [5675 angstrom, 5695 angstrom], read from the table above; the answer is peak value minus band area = -86.1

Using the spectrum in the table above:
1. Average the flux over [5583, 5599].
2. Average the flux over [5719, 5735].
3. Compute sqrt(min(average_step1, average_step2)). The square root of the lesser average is 2.14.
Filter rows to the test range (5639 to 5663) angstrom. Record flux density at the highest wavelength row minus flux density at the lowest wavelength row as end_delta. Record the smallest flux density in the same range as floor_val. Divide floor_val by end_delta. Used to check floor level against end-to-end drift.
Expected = -34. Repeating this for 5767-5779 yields 744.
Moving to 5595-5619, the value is 40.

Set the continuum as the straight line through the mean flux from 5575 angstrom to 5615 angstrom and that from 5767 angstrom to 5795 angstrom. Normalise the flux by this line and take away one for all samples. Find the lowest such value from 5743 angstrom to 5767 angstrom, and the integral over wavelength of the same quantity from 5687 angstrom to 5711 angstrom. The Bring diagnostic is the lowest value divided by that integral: -0.3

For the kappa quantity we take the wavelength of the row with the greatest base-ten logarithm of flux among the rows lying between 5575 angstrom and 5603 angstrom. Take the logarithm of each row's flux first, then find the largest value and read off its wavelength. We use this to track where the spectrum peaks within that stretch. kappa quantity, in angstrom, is 5601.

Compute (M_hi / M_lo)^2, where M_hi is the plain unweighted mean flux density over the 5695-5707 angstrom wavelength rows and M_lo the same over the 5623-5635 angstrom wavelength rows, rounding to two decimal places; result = 0.92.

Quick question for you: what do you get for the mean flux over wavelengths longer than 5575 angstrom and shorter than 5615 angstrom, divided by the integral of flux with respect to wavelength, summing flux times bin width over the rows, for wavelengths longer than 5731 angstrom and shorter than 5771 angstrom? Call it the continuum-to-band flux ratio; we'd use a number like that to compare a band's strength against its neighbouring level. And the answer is 0.0268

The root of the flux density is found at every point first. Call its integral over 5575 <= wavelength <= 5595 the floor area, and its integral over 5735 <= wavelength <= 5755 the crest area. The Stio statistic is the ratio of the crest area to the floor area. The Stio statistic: 0.971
